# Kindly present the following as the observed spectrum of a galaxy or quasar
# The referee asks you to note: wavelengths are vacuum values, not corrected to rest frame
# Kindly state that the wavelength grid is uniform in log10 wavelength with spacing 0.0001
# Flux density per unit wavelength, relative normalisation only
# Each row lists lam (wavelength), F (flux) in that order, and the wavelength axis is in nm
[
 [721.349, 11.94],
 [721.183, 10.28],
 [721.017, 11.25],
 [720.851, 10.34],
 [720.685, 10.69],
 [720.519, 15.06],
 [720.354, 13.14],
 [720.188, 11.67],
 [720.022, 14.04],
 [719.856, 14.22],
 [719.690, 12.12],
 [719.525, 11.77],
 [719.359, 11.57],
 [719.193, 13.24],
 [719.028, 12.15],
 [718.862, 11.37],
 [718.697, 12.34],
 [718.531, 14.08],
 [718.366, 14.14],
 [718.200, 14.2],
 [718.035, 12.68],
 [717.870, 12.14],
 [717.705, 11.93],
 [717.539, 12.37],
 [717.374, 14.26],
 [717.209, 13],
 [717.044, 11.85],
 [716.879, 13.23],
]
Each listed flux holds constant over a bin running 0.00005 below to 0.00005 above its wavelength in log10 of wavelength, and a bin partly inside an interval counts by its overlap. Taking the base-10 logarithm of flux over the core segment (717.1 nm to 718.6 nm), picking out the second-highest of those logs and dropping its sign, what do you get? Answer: 1.152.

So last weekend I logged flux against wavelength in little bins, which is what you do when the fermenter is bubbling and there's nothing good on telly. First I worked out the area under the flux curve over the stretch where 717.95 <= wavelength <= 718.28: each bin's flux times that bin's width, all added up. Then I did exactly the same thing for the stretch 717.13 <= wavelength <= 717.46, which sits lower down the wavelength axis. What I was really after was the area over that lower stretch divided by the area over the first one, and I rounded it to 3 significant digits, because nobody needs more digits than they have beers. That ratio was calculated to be 1.01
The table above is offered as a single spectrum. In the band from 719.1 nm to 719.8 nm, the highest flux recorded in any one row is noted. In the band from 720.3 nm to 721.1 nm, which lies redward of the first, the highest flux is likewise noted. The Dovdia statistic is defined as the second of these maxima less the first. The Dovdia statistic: 1.8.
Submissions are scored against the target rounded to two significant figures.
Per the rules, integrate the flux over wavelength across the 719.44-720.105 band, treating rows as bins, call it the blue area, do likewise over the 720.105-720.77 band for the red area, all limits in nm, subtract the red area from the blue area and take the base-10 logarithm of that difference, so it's -0.59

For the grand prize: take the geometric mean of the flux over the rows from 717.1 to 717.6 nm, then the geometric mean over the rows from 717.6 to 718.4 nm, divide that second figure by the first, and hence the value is 0.98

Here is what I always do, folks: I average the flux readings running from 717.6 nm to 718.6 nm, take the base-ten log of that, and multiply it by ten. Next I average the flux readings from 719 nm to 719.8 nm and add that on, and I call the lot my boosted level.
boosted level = 23.4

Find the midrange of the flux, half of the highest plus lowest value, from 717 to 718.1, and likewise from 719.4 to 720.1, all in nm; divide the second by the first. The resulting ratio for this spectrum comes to 1.00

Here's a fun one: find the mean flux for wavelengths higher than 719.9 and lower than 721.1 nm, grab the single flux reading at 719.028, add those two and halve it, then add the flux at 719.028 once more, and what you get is 24.4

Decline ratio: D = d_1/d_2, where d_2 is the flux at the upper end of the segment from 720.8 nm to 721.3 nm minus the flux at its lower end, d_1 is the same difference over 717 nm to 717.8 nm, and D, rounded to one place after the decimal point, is -1.3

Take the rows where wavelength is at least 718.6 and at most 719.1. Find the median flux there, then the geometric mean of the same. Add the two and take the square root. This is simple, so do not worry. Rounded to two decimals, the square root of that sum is 4.91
